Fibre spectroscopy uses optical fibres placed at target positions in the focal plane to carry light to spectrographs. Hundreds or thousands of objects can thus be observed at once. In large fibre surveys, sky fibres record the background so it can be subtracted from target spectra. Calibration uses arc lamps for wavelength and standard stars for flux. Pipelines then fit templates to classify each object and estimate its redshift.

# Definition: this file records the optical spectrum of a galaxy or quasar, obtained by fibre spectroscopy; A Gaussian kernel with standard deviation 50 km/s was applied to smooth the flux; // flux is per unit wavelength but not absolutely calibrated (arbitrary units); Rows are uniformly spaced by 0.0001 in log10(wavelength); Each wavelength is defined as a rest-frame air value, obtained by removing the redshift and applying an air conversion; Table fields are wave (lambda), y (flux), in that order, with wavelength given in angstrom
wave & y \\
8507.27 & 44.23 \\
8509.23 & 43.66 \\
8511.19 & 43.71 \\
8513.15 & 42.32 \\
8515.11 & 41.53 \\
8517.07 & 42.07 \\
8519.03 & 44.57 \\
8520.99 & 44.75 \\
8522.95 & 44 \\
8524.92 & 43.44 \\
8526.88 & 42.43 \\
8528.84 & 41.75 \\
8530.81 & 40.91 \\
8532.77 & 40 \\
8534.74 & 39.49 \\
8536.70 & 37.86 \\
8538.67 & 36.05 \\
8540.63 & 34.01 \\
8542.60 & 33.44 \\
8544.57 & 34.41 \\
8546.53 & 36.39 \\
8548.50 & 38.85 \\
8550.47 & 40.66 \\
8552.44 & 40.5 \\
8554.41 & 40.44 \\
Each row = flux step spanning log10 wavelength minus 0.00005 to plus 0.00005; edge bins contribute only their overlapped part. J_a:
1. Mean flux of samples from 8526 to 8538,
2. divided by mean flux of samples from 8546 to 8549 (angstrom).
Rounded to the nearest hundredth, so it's 1.07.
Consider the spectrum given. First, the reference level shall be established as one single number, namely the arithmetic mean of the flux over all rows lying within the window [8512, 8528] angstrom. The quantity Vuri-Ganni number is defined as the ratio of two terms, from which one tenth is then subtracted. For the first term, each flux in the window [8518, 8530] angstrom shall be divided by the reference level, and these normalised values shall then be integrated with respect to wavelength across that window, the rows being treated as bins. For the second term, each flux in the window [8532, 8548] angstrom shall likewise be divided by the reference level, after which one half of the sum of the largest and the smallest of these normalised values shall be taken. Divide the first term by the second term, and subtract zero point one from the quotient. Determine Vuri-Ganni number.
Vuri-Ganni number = 14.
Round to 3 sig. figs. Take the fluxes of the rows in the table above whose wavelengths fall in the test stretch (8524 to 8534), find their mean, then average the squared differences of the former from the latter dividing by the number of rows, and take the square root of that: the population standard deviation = 1.19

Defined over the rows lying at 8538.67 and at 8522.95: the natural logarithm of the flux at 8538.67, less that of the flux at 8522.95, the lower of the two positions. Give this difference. -0.20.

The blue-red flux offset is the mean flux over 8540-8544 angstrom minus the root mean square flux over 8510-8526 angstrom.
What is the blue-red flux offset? -9.6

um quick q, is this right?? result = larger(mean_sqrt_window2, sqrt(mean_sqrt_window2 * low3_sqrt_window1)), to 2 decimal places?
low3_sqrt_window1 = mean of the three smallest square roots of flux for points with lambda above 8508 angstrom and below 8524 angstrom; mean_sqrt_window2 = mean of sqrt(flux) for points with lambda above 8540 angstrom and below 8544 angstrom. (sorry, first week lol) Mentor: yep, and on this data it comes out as 6.13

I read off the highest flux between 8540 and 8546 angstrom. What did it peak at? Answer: 34.41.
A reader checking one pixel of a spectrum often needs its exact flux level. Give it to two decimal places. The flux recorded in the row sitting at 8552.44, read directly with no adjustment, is 40.50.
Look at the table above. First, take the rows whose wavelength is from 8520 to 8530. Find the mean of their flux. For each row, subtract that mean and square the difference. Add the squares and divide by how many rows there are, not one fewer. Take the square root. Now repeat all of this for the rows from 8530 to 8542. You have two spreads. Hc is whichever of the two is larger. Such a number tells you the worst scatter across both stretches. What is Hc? 2.39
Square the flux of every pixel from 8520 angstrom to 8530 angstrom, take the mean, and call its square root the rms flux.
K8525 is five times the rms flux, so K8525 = 216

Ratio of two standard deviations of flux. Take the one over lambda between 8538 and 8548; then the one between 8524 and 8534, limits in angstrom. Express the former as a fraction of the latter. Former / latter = 0.97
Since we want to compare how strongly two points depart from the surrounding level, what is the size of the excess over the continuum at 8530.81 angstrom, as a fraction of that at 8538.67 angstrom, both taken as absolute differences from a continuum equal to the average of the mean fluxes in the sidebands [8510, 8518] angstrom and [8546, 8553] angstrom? 0.0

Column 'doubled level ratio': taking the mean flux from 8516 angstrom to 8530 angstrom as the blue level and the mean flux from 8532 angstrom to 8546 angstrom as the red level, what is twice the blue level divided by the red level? 2.4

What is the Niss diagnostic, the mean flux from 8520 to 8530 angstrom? 43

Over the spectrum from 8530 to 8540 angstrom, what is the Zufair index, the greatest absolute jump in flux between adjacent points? 1.8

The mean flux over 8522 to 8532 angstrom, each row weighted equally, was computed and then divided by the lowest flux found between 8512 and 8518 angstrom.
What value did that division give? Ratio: 1.02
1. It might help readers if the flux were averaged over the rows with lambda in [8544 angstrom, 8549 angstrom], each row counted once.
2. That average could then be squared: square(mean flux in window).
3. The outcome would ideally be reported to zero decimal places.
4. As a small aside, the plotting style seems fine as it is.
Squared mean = 1336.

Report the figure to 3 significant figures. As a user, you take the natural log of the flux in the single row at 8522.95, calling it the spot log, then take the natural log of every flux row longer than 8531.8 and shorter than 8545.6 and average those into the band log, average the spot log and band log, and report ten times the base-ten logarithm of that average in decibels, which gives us 5.67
